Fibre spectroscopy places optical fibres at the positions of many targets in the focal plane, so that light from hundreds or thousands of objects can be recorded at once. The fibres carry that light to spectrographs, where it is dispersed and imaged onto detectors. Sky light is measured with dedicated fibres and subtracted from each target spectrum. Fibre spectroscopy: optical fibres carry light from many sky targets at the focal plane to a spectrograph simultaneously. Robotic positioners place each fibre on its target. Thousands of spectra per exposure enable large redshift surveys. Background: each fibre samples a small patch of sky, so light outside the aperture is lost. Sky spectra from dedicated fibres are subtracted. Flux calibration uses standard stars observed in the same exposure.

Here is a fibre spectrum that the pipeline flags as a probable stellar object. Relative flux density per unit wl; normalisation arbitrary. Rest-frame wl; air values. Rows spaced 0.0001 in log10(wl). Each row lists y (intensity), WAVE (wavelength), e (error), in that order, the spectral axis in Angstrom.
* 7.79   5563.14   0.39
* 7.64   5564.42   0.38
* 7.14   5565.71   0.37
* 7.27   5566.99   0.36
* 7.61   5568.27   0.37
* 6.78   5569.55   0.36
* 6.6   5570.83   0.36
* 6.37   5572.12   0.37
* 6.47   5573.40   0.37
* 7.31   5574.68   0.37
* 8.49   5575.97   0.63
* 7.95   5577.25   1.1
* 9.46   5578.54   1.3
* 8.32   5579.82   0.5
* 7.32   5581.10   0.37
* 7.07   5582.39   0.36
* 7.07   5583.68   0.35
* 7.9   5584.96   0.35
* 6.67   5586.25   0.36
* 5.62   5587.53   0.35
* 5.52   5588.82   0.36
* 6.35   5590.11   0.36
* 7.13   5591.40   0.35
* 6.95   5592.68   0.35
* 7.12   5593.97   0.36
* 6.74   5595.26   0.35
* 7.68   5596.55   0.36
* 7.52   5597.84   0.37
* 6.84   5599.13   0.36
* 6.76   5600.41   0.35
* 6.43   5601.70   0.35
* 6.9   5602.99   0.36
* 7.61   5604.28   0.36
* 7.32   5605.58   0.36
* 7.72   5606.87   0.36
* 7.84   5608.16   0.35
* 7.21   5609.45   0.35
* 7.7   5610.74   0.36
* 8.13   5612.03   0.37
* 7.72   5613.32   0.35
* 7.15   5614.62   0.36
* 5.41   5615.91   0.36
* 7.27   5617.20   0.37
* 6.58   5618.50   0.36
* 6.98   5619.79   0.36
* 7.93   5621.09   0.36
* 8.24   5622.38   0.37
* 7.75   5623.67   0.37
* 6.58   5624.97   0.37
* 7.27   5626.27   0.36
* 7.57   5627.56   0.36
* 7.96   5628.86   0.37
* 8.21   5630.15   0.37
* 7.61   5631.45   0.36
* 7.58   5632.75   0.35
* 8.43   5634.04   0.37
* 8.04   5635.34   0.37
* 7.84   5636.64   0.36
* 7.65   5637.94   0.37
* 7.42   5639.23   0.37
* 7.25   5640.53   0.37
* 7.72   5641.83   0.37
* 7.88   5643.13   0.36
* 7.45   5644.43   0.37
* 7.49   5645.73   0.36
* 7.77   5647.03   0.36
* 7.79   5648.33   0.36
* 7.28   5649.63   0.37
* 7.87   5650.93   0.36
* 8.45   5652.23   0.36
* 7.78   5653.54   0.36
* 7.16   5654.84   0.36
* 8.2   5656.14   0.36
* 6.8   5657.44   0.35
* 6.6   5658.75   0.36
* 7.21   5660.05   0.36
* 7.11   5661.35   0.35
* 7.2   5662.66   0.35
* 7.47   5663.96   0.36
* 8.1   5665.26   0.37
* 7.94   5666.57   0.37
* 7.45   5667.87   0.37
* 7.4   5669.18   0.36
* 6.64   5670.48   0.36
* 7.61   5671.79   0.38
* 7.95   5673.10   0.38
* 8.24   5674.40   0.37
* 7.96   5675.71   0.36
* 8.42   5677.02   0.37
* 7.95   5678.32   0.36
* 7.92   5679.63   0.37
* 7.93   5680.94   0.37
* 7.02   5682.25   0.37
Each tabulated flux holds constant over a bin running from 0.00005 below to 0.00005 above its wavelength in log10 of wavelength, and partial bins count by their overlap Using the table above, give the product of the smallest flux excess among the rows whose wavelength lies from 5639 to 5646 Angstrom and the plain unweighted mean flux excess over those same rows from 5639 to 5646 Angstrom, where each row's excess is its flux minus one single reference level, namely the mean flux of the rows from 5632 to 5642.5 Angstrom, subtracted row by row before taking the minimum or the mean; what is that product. 0.10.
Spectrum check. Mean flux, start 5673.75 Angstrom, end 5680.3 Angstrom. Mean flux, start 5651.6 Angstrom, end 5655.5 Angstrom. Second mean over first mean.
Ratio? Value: 0.96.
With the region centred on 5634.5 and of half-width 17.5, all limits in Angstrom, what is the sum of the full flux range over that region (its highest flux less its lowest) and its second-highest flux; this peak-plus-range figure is 10.1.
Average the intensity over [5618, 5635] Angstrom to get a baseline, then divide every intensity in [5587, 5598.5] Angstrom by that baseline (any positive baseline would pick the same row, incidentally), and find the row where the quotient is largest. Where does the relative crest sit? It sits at 5596.55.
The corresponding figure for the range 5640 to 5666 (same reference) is 5652.23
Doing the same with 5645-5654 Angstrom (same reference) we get 5652.23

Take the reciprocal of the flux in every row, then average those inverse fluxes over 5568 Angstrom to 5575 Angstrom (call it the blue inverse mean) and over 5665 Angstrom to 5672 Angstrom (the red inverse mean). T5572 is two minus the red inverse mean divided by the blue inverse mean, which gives 1.09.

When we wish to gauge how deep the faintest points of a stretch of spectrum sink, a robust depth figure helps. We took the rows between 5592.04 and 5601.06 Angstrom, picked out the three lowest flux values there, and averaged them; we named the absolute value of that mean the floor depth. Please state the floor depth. 6.8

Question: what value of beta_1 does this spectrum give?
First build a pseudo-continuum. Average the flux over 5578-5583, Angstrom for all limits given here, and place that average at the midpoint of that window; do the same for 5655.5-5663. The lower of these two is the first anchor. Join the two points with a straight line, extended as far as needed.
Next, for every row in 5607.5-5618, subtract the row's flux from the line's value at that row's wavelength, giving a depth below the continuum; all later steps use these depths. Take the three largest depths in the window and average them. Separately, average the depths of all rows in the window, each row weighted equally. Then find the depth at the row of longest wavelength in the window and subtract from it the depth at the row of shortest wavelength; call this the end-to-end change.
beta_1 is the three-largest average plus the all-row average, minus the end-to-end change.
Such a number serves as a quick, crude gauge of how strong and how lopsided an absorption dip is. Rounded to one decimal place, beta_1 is 1.0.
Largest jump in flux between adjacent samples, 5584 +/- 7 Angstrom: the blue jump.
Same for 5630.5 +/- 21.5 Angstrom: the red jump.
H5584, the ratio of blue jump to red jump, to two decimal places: 0.81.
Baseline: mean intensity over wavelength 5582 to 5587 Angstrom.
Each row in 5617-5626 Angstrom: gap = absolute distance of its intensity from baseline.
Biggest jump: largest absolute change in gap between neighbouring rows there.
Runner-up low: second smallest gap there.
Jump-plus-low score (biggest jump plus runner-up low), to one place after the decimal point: 0.8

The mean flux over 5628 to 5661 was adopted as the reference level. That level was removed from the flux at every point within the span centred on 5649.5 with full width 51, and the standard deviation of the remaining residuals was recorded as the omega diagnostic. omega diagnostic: 0.47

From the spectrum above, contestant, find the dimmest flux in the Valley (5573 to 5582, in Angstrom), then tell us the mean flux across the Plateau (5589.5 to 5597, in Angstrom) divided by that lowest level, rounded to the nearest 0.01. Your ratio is 1.08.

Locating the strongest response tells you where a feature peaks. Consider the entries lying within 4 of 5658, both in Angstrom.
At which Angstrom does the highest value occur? 5656.14 Angstrom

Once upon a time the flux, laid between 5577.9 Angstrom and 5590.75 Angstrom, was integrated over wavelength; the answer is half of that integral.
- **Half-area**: 45.8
